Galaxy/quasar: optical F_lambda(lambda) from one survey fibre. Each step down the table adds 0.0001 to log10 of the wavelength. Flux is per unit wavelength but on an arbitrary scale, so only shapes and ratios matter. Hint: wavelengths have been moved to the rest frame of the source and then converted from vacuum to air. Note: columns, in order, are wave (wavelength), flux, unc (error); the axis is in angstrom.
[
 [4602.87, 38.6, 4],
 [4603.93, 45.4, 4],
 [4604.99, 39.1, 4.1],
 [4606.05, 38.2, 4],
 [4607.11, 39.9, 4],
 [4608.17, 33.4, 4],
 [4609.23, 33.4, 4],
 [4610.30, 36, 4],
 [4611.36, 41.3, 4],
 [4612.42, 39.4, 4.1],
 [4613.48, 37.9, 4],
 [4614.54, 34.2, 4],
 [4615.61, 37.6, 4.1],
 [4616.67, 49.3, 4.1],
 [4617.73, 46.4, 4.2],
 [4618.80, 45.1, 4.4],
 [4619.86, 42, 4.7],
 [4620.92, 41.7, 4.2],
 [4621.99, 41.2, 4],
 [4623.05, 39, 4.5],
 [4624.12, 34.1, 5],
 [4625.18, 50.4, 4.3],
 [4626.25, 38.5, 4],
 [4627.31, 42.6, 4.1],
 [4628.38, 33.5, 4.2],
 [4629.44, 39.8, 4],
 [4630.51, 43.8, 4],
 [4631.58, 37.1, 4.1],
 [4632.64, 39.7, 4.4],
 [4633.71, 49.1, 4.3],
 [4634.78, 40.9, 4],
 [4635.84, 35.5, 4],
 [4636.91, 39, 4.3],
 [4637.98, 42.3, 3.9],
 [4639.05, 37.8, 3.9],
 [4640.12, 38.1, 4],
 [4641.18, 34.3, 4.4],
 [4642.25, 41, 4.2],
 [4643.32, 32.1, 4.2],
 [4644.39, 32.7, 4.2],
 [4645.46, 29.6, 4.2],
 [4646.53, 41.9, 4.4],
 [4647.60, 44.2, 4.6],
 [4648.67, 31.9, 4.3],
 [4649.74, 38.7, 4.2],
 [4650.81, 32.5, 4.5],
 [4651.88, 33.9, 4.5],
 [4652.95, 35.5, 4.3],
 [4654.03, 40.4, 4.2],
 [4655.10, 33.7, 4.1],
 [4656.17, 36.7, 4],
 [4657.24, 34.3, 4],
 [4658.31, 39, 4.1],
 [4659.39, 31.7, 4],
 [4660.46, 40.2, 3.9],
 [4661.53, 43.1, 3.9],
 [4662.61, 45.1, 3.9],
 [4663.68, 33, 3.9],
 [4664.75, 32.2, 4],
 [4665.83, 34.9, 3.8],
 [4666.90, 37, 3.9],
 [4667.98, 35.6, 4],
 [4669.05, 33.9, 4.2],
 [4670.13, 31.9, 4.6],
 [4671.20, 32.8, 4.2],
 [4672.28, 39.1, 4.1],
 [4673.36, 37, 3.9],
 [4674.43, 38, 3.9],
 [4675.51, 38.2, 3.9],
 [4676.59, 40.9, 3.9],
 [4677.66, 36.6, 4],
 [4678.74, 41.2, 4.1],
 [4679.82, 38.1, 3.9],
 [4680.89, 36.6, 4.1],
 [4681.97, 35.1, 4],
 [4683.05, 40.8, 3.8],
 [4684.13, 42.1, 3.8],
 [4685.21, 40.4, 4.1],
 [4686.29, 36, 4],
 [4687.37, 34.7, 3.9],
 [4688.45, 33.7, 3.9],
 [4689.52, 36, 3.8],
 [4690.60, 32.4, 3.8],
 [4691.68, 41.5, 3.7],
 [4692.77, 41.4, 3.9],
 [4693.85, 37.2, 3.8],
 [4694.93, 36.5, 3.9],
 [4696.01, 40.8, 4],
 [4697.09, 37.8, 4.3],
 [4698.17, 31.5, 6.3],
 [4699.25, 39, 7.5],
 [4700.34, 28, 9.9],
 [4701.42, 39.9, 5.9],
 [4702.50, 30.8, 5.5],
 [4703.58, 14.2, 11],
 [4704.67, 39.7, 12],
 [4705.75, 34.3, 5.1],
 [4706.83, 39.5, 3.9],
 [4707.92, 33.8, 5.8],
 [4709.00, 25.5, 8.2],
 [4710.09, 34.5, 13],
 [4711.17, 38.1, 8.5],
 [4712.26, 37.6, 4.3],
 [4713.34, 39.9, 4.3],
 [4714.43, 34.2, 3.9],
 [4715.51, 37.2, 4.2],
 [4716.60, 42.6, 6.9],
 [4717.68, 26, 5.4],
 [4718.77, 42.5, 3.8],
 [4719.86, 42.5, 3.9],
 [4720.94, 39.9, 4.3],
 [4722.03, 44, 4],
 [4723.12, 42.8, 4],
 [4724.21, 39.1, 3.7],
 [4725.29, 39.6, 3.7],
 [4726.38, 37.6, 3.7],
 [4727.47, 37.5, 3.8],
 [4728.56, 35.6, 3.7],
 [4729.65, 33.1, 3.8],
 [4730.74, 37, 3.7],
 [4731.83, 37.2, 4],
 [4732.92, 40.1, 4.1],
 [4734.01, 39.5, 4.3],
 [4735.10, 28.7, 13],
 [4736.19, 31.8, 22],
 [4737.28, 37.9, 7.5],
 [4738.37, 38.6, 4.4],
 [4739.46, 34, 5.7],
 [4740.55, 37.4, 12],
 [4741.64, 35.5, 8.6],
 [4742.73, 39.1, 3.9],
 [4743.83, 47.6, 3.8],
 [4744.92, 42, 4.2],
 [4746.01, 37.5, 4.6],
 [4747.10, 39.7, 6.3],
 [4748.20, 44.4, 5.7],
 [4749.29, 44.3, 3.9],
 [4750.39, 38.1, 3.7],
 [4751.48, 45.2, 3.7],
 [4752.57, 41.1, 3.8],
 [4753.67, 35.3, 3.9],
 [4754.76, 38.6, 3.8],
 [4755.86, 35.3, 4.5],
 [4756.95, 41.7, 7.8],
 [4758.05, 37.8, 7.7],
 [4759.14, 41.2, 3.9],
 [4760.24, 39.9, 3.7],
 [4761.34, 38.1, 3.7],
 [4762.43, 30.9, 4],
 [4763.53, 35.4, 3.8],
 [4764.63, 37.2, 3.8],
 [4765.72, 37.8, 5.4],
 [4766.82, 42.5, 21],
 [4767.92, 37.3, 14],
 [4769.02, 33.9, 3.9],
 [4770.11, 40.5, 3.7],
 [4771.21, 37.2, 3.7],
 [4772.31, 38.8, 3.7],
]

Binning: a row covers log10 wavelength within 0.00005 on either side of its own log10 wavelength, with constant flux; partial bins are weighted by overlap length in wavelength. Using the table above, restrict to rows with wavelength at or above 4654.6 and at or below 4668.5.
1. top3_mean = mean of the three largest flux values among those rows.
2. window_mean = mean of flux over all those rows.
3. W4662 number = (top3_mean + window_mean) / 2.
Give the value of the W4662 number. 39.7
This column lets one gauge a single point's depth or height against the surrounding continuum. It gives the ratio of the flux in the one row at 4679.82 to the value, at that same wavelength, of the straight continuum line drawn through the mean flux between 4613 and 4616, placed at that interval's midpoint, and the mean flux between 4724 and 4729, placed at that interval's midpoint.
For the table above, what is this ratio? 1.02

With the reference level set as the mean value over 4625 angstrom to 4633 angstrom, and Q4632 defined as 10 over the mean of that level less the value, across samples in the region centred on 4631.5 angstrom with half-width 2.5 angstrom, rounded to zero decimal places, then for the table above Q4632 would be -8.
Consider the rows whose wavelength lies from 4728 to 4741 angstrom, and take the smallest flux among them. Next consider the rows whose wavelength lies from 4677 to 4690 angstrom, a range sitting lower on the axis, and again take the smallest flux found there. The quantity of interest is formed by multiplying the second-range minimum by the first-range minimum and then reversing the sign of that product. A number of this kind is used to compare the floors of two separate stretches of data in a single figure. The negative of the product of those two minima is -967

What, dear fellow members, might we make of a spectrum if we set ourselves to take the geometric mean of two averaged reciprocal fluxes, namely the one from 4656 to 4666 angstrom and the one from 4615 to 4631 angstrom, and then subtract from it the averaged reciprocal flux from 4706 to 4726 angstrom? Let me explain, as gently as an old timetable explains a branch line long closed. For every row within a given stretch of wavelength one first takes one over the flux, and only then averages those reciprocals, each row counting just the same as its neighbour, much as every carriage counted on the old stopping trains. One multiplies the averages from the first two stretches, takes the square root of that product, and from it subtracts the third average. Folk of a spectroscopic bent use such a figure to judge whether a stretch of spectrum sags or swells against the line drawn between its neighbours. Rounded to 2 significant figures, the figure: -0.0013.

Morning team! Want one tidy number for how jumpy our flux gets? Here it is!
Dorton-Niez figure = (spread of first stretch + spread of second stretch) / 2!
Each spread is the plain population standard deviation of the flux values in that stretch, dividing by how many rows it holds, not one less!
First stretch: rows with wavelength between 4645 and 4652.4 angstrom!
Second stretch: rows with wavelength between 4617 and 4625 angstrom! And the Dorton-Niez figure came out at 4.4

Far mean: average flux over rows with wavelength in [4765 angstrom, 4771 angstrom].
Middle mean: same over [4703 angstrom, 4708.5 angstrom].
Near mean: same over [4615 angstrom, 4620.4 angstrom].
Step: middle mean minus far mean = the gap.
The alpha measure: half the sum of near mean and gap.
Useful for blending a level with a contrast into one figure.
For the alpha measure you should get 19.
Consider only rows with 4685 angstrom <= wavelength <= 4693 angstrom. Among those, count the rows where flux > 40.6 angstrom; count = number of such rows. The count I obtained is 2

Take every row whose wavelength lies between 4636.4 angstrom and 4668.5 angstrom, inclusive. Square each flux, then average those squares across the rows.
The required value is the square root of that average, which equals 37.0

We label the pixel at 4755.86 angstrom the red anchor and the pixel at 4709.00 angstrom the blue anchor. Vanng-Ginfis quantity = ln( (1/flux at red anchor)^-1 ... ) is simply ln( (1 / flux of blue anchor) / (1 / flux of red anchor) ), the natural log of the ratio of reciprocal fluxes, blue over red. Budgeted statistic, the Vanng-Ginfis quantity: 0.33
